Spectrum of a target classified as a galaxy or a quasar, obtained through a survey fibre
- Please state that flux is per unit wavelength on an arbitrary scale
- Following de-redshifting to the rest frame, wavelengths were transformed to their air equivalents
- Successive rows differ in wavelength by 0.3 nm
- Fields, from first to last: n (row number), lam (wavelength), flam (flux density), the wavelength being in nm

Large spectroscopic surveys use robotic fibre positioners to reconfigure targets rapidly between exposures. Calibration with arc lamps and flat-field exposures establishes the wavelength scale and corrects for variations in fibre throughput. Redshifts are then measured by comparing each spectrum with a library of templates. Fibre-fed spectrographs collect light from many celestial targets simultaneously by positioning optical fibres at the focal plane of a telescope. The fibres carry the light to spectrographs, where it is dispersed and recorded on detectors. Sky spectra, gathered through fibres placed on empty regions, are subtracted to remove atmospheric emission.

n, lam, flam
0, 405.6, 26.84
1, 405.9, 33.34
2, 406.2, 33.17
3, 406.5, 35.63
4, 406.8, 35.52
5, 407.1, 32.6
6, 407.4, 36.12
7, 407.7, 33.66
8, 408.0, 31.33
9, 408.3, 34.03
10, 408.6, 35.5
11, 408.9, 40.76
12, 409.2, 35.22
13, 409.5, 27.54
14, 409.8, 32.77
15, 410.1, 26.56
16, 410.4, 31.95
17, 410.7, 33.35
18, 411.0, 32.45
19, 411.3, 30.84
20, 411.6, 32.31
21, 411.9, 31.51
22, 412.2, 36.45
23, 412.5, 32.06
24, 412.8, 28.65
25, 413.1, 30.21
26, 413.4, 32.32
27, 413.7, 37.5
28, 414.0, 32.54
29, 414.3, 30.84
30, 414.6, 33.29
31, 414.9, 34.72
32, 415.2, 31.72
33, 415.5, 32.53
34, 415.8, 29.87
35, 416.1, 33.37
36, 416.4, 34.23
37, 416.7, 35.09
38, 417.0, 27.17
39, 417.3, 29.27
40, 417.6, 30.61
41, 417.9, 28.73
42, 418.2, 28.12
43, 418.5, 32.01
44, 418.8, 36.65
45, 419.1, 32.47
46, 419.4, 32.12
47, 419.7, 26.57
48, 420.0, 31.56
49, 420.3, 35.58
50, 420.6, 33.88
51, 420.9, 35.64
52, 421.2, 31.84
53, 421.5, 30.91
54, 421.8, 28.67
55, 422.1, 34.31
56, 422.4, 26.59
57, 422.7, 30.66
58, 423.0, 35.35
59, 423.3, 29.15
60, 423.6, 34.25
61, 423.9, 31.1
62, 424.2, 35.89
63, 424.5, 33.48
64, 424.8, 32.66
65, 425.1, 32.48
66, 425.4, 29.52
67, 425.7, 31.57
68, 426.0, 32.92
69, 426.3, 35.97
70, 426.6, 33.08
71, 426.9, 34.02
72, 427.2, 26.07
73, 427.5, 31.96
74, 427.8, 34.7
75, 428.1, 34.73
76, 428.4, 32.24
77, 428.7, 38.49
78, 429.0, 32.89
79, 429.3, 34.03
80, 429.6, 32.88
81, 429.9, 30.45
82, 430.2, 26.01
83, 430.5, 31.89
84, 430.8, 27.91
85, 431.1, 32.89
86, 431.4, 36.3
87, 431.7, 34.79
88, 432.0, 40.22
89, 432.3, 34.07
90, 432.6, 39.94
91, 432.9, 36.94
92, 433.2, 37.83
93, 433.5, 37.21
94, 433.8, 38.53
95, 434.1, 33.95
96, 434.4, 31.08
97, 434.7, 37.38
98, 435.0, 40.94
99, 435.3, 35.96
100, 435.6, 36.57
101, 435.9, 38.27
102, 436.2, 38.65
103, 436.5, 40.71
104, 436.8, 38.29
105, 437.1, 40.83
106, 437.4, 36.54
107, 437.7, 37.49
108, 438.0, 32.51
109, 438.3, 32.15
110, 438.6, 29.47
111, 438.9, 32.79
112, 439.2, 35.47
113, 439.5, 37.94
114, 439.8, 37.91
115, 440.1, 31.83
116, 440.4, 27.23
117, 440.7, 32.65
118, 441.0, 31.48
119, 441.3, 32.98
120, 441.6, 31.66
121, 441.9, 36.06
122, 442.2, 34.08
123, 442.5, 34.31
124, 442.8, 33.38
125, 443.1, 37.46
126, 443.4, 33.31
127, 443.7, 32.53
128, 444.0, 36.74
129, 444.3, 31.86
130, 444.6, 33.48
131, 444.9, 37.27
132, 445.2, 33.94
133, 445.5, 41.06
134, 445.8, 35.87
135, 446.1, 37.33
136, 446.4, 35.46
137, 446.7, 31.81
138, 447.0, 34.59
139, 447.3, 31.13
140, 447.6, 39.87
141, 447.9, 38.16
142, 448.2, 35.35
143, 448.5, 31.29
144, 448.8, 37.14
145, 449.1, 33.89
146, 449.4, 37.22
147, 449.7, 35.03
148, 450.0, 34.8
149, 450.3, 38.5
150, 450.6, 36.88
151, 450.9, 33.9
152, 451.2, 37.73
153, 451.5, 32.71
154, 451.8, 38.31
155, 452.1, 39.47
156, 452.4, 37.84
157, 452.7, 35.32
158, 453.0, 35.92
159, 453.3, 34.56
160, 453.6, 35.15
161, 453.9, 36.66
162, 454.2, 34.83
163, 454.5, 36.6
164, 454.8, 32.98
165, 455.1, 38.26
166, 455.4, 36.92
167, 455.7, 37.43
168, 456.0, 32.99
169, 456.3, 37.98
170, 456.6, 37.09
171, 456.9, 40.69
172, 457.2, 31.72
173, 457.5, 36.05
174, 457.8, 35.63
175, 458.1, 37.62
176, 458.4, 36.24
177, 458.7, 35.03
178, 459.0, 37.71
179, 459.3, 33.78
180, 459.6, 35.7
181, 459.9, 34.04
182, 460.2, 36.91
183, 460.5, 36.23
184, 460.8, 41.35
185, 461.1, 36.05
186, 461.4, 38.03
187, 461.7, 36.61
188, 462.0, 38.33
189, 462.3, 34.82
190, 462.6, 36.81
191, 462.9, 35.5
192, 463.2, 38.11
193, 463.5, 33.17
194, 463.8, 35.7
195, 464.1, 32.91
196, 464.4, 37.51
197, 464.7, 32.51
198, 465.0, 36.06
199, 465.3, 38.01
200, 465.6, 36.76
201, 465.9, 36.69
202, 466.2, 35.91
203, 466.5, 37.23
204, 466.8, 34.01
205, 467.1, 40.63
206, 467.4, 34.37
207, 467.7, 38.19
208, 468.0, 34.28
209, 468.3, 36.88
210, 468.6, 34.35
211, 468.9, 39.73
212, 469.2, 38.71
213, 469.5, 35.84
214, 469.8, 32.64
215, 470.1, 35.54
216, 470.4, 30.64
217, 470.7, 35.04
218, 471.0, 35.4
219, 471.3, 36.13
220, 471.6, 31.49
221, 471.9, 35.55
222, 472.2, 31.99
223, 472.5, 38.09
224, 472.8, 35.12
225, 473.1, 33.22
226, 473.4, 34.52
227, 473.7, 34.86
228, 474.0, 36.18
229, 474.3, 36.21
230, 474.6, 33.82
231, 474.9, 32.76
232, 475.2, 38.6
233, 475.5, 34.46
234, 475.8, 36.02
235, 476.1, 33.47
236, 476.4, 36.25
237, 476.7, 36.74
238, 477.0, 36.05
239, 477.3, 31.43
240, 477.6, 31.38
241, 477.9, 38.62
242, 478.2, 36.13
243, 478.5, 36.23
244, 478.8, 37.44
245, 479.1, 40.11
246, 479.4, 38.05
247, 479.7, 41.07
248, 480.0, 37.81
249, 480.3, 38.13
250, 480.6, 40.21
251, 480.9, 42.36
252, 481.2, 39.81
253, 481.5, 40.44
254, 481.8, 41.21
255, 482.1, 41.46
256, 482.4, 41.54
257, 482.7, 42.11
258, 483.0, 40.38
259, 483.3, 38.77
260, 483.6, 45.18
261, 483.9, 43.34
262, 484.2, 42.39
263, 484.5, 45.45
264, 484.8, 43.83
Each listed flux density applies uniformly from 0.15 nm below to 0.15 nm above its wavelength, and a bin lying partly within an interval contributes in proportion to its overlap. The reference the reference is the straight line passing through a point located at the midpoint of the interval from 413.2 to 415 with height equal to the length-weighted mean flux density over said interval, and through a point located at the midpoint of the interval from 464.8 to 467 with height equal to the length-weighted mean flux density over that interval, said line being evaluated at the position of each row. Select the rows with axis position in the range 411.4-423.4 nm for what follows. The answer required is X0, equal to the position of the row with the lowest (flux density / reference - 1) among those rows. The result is 422.4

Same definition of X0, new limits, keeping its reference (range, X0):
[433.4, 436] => 434.4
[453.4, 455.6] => 454.8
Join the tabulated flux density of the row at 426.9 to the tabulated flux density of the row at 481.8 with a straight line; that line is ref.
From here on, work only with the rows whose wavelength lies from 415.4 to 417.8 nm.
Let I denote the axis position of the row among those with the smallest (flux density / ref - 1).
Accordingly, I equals 417.0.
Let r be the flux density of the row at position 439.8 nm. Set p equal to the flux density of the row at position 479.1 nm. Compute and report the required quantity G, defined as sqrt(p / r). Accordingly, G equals 1.03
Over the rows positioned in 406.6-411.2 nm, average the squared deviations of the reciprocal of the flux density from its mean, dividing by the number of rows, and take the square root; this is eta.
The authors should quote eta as 0.0031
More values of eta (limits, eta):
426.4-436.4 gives 0.0034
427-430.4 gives 0.0037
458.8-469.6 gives 0.0016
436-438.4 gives 0.0024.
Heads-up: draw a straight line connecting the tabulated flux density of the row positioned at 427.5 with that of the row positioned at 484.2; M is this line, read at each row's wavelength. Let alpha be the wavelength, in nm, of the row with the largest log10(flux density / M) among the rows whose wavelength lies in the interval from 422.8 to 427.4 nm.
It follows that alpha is 424.2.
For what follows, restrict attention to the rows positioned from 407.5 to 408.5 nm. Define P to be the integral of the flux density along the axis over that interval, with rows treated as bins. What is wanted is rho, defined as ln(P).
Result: 3.51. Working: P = 33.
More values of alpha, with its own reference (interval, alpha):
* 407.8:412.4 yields 408.9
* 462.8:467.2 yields 467.1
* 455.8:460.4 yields 456.9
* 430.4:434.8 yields 432.0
